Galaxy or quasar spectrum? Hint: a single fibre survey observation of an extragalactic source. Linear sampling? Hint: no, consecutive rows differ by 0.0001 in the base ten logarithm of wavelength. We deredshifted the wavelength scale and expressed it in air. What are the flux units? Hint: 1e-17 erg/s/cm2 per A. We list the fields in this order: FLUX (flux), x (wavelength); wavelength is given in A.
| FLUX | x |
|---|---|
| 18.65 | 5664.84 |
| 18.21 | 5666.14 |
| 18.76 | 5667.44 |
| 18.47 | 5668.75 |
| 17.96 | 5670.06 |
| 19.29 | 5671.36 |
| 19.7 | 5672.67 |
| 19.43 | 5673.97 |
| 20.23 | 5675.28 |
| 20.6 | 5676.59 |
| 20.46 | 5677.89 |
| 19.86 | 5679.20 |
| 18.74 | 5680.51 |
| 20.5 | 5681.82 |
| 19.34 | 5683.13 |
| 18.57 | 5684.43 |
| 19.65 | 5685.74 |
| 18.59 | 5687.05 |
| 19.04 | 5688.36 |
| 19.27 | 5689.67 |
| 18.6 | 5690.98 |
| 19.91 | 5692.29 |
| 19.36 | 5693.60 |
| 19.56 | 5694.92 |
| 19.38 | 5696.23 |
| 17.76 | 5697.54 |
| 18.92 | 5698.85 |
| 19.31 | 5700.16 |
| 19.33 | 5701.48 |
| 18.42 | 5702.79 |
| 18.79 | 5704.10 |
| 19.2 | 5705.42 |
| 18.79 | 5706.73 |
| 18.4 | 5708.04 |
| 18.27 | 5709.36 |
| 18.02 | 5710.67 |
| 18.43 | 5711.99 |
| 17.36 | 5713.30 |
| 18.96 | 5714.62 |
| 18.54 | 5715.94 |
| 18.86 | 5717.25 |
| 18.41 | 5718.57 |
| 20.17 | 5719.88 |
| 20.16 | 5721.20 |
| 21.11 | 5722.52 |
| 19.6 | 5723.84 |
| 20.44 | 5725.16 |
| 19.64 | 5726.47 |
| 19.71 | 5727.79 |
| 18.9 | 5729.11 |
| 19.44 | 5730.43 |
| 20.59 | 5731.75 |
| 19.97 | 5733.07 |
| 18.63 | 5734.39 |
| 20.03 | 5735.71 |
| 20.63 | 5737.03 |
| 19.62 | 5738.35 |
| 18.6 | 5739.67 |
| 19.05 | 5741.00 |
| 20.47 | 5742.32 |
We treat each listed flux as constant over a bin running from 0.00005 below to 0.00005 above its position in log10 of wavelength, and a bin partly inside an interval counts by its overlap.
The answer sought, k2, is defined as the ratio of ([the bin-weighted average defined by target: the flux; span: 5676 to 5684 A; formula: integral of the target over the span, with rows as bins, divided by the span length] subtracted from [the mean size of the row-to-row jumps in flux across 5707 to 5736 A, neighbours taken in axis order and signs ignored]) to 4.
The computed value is -4.78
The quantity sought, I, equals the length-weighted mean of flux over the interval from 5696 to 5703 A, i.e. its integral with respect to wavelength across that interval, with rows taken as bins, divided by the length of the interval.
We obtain 18.9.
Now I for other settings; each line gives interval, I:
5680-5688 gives 19.2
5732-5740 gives 19.7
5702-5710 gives 18.7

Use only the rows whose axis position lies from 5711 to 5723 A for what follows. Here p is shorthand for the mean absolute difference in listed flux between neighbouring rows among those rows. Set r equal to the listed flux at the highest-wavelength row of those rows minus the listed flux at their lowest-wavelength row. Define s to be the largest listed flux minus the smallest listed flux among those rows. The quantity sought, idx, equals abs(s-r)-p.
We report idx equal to 0.2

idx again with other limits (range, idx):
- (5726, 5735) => 2.2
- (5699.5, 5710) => 1.7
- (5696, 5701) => 0.6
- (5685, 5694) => 0.9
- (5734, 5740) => 1.1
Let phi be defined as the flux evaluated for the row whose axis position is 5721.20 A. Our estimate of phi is 20.16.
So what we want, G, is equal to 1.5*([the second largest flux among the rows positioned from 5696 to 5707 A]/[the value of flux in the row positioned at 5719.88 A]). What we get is 1.44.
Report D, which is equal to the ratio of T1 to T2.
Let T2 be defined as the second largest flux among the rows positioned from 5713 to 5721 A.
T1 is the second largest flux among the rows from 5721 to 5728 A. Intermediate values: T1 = 20.44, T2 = 18.96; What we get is 1.08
